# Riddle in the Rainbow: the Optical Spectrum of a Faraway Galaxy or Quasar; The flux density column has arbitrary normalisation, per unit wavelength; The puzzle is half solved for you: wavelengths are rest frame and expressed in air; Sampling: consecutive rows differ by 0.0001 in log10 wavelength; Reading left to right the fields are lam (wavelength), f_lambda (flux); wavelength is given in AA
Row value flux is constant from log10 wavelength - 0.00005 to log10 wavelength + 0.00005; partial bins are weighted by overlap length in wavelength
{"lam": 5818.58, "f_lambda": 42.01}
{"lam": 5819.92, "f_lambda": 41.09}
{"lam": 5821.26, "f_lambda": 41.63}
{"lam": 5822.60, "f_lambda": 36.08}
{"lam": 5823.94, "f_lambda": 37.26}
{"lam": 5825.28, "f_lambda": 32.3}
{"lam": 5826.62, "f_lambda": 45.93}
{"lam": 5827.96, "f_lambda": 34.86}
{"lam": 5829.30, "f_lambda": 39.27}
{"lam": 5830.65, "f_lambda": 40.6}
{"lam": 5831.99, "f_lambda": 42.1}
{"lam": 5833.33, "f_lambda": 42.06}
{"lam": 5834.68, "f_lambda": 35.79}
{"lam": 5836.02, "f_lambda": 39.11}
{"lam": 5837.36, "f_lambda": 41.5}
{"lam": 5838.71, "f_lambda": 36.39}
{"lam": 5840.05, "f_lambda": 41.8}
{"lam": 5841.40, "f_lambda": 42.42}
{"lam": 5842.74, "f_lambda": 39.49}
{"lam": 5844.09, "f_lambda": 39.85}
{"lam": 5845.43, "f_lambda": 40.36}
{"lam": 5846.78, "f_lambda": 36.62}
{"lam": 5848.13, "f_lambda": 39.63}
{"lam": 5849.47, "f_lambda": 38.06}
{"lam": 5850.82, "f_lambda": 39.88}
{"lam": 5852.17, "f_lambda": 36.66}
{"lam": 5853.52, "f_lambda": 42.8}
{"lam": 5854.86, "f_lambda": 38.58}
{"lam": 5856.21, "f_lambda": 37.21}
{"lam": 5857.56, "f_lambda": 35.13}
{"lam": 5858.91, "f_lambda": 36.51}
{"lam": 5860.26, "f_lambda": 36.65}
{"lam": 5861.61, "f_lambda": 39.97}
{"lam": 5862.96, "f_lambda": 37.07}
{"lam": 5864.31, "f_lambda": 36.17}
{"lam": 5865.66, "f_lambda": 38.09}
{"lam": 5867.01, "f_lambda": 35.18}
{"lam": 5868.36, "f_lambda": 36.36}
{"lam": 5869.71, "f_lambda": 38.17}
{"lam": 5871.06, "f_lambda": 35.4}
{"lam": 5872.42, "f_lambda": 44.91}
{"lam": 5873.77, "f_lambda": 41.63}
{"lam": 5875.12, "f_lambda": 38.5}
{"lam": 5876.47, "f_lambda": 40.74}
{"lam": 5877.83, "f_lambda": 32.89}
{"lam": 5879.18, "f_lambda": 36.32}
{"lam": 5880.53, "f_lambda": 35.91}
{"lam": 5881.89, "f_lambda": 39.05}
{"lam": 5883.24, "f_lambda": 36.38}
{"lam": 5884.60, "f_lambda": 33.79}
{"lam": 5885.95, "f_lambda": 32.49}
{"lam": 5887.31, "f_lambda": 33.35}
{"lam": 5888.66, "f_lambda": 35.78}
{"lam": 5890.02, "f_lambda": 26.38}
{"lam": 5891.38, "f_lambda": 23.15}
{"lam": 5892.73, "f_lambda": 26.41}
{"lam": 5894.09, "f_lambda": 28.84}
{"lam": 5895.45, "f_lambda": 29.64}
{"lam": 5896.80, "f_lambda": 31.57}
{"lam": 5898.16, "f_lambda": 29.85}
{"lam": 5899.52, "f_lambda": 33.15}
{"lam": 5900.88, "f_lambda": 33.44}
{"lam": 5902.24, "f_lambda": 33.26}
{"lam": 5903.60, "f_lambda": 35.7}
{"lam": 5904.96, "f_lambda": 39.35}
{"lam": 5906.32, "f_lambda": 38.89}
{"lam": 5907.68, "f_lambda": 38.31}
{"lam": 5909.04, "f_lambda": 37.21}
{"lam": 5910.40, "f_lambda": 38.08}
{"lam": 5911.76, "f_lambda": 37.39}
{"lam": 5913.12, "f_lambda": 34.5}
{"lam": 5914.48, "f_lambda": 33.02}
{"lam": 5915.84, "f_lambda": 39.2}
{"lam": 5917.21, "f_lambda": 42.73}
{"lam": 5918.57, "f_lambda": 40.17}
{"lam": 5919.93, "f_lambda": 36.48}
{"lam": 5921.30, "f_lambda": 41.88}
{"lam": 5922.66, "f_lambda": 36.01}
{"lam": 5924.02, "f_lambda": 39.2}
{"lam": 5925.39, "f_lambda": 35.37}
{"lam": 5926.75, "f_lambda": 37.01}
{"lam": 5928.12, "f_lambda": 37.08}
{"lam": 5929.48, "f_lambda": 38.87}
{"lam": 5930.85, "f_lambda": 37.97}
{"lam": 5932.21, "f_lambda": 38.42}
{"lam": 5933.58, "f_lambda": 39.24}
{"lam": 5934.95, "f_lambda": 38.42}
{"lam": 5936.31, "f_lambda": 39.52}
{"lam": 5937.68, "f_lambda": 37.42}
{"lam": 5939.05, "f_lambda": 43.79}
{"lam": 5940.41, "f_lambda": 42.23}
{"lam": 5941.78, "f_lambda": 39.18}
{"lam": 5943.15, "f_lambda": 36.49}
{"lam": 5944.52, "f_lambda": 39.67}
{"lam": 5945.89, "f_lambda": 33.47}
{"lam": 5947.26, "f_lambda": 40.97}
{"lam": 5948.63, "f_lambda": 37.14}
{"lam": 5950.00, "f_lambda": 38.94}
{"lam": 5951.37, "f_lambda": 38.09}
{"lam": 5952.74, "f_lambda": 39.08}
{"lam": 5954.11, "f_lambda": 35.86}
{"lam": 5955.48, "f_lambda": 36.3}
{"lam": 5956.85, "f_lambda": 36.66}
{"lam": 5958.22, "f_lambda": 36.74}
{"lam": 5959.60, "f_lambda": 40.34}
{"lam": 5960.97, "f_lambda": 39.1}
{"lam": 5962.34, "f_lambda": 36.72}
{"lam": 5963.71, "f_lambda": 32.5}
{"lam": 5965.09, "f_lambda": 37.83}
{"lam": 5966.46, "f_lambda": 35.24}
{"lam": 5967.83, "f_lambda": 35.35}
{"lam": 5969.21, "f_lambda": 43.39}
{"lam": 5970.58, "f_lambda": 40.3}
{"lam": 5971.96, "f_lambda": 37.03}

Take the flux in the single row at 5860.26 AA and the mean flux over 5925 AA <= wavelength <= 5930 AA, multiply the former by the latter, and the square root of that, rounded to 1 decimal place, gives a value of 36.9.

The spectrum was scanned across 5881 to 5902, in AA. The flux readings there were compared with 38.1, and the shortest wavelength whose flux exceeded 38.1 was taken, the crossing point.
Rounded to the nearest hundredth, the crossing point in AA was 5881.89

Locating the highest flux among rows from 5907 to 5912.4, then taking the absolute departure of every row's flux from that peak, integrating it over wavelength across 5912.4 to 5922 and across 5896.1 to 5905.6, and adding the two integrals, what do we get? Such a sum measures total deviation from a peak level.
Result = 76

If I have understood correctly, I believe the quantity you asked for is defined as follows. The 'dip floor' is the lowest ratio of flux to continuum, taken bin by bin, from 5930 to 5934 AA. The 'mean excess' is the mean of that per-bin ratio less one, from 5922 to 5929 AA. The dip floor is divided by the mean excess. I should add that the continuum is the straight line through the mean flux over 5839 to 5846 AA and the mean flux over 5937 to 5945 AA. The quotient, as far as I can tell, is -13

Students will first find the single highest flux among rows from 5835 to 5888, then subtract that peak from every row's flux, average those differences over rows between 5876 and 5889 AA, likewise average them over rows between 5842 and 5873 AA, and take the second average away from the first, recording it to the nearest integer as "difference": -3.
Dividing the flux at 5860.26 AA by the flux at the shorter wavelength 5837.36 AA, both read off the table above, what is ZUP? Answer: 0.88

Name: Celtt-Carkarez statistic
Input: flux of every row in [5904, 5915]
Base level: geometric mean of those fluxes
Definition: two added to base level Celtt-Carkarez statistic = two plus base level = 39.0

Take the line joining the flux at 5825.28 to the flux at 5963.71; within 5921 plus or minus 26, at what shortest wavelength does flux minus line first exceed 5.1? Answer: 5904.96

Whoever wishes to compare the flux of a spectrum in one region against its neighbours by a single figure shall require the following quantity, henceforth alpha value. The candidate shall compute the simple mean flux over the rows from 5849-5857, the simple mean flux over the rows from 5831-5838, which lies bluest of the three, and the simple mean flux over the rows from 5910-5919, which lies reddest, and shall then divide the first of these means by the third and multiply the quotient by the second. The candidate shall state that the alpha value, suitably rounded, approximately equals 41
